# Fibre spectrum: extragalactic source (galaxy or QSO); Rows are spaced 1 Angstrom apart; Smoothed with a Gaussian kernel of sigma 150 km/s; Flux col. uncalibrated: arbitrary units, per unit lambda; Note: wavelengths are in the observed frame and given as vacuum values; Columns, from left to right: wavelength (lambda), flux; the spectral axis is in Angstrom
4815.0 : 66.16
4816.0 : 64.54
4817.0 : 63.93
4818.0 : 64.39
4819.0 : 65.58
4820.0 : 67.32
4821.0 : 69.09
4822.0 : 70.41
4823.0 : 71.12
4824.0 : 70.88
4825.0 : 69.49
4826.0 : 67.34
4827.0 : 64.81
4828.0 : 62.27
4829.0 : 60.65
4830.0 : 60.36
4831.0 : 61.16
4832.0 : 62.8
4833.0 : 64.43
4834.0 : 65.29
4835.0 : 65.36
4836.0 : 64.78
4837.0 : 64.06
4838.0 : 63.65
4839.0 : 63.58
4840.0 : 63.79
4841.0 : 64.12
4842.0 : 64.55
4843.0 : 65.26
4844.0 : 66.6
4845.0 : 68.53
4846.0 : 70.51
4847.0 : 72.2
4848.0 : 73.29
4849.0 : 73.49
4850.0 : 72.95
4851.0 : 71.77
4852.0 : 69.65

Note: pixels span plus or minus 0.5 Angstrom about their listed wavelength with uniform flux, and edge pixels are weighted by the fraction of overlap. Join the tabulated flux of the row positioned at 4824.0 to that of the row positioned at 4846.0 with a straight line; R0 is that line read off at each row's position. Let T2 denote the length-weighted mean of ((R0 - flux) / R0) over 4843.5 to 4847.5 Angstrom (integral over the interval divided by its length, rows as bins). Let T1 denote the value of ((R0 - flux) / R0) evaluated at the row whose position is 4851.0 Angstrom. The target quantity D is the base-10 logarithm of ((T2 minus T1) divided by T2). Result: 0.4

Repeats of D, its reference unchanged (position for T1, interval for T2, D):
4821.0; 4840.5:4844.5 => -0.2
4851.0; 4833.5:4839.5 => 0.1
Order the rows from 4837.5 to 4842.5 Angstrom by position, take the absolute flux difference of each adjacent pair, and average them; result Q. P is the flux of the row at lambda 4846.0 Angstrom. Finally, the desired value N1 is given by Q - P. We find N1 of -70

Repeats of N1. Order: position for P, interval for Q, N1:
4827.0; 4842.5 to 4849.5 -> -63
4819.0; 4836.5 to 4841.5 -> -65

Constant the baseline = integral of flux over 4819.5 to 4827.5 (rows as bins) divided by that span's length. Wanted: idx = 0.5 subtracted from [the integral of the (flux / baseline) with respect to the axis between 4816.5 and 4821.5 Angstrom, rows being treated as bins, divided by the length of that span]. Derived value 0.46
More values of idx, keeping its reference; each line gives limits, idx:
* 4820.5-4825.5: 0.52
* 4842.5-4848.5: 0.51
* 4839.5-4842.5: 0.43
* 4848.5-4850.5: 0.56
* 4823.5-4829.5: 0.46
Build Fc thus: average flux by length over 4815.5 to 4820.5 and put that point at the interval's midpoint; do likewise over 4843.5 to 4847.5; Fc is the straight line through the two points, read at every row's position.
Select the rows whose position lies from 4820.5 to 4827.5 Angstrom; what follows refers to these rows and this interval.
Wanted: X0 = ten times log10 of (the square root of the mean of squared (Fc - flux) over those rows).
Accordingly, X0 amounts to 5.7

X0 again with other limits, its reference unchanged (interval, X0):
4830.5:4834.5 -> 6.3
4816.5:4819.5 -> -1.1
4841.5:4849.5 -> 4.8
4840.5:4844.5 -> 5.9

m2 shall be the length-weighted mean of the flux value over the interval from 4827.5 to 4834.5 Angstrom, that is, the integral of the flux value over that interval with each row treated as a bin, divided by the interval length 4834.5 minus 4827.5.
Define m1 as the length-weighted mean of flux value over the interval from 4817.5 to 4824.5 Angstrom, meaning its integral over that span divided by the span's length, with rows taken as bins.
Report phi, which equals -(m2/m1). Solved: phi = -0.91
